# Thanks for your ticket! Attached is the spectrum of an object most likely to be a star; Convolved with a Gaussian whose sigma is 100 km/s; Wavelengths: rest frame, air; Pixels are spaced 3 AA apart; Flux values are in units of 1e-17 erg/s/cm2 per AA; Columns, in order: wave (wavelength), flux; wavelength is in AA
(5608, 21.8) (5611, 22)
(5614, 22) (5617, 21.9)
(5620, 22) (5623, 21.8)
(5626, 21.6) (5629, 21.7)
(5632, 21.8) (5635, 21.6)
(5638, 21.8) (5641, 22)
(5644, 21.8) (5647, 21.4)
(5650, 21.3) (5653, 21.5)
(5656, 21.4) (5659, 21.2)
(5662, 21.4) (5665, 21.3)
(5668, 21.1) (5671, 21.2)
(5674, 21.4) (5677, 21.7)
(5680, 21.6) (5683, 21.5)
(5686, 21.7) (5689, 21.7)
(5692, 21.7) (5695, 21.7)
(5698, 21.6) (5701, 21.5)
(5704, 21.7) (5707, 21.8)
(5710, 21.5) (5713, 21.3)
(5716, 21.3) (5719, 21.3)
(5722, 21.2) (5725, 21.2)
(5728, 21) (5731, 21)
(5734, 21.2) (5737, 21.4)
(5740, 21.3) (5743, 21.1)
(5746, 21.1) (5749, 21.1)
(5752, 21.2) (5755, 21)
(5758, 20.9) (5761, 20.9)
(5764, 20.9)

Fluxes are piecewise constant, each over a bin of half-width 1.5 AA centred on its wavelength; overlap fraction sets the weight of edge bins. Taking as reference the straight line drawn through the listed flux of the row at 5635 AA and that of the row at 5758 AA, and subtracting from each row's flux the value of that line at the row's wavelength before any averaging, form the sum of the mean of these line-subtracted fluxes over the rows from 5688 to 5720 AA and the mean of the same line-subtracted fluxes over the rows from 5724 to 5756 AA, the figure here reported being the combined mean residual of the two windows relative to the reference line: 0.49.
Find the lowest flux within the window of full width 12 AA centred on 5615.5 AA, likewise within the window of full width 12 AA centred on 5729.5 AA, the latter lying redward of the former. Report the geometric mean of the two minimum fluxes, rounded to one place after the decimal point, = 21.4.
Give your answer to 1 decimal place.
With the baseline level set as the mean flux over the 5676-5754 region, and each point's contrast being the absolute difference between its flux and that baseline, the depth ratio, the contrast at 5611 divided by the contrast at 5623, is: 1.5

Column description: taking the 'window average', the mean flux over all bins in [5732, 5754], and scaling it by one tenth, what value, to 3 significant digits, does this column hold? 2.12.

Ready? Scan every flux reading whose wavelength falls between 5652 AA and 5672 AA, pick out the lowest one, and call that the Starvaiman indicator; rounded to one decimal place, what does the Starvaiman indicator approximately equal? 21.1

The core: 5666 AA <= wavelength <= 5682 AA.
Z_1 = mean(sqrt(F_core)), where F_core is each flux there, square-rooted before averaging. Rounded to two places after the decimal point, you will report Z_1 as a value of 4.63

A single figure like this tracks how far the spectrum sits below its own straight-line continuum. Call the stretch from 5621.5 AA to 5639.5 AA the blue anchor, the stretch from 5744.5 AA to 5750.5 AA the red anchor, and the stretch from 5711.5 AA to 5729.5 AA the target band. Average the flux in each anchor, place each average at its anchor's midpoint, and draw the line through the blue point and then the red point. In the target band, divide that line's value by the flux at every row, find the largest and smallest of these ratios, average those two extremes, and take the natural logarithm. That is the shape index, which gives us 0.0037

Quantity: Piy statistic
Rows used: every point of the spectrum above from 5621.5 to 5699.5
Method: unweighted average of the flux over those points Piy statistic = 21.6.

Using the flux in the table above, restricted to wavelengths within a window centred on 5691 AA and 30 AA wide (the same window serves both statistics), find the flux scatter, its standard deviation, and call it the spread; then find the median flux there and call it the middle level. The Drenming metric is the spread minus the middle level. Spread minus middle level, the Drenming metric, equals -21.6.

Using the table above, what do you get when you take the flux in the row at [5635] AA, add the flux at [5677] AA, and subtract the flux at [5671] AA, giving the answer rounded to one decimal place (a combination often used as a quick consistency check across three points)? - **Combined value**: 22.1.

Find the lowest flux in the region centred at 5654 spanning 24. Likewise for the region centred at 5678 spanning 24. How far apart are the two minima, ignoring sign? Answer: 0.10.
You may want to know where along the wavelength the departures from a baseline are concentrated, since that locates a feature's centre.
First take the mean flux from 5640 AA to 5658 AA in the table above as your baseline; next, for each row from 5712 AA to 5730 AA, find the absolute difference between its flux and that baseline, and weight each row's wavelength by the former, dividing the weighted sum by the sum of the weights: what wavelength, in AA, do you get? 5721.9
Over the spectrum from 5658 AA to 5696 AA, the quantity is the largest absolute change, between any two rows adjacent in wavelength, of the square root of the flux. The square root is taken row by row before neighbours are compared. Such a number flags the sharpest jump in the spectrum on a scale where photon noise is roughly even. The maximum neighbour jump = 0.032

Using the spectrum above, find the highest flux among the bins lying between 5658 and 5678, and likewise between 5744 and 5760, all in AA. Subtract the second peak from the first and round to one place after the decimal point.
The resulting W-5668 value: 0.5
